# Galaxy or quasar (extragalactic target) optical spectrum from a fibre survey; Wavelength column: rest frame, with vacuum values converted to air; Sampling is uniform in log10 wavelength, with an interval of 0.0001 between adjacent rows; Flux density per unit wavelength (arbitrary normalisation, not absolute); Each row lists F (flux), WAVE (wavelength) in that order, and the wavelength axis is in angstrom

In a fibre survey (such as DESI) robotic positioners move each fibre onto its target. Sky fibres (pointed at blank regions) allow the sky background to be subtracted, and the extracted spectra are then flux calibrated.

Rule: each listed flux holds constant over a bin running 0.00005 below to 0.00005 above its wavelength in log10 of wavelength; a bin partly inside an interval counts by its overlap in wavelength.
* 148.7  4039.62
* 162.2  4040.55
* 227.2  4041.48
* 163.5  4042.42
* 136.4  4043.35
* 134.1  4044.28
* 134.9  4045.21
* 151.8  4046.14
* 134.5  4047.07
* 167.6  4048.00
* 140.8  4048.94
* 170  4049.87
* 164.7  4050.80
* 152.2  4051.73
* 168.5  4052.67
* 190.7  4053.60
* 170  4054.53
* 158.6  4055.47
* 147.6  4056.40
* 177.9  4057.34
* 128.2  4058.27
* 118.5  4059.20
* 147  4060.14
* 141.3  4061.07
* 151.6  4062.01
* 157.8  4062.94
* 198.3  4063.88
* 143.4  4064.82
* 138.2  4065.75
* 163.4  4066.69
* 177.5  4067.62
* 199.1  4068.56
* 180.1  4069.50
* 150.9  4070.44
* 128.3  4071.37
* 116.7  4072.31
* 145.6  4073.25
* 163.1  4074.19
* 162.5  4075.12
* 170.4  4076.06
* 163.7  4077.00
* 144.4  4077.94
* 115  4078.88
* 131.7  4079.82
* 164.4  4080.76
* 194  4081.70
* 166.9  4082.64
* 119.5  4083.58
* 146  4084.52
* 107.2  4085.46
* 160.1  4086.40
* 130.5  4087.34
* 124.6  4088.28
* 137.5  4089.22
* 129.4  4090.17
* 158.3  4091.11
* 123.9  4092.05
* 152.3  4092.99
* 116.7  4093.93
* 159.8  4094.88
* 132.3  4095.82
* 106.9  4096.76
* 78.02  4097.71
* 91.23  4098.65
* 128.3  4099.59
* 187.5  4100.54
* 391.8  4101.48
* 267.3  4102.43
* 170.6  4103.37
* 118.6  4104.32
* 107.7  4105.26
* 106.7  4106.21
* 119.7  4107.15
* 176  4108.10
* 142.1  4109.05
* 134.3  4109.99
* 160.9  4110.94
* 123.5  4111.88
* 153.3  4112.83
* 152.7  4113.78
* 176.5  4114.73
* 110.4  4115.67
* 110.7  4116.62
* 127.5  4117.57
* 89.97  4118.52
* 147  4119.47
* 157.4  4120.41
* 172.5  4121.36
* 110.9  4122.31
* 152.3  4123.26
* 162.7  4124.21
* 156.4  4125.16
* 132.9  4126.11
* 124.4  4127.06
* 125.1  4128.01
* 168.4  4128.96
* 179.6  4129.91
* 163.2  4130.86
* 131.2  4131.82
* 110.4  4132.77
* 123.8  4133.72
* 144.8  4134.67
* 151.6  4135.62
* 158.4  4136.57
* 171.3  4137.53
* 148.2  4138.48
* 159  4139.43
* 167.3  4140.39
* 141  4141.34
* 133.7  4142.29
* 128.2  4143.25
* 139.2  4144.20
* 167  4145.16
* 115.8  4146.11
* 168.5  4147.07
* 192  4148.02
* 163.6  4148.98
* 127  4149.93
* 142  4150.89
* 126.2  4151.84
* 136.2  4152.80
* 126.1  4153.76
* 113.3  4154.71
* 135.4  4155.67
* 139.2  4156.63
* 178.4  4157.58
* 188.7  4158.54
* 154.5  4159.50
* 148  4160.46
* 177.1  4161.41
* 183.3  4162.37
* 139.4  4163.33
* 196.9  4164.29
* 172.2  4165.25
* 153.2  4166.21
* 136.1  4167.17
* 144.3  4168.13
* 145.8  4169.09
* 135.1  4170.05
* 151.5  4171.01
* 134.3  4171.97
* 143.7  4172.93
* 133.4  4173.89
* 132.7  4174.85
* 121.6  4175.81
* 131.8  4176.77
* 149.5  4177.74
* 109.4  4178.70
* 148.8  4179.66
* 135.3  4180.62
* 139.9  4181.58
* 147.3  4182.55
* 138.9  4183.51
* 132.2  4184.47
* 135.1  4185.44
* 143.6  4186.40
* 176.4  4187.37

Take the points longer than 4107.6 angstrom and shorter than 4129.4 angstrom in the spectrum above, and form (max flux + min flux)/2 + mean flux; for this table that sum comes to 275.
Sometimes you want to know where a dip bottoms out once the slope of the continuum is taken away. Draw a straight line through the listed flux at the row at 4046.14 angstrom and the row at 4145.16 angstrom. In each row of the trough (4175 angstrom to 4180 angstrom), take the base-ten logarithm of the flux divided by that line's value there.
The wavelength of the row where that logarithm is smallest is 4178.70 angstrom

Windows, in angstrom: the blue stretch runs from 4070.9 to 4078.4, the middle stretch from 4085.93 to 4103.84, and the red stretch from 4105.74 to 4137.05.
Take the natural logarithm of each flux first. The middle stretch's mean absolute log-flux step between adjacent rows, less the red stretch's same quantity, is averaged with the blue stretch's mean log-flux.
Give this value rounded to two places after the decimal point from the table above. 2.55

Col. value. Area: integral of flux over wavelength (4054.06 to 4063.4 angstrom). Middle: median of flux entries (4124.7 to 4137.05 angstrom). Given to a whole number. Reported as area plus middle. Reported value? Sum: 1545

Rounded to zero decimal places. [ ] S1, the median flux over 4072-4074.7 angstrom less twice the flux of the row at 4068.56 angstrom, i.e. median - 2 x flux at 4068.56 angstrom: -253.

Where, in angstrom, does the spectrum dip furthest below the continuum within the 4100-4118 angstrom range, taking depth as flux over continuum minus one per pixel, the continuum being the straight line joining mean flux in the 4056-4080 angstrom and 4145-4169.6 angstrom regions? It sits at 4106.21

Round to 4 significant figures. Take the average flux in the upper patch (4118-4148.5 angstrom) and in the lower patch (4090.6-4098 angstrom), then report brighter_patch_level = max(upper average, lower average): 146.7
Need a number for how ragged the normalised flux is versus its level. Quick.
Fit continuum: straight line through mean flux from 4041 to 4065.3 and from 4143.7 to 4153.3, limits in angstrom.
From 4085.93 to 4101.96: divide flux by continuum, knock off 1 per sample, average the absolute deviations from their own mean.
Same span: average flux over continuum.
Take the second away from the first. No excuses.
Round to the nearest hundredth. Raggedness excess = -0.72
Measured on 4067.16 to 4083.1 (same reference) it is -0.89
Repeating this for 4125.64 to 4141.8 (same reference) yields -0.87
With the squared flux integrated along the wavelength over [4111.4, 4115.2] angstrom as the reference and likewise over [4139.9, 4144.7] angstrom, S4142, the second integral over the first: 1.10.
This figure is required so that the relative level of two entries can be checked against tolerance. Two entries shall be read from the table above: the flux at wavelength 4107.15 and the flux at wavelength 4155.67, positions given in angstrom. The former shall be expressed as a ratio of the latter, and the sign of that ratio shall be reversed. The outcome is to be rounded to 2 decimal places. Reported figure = -0.88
